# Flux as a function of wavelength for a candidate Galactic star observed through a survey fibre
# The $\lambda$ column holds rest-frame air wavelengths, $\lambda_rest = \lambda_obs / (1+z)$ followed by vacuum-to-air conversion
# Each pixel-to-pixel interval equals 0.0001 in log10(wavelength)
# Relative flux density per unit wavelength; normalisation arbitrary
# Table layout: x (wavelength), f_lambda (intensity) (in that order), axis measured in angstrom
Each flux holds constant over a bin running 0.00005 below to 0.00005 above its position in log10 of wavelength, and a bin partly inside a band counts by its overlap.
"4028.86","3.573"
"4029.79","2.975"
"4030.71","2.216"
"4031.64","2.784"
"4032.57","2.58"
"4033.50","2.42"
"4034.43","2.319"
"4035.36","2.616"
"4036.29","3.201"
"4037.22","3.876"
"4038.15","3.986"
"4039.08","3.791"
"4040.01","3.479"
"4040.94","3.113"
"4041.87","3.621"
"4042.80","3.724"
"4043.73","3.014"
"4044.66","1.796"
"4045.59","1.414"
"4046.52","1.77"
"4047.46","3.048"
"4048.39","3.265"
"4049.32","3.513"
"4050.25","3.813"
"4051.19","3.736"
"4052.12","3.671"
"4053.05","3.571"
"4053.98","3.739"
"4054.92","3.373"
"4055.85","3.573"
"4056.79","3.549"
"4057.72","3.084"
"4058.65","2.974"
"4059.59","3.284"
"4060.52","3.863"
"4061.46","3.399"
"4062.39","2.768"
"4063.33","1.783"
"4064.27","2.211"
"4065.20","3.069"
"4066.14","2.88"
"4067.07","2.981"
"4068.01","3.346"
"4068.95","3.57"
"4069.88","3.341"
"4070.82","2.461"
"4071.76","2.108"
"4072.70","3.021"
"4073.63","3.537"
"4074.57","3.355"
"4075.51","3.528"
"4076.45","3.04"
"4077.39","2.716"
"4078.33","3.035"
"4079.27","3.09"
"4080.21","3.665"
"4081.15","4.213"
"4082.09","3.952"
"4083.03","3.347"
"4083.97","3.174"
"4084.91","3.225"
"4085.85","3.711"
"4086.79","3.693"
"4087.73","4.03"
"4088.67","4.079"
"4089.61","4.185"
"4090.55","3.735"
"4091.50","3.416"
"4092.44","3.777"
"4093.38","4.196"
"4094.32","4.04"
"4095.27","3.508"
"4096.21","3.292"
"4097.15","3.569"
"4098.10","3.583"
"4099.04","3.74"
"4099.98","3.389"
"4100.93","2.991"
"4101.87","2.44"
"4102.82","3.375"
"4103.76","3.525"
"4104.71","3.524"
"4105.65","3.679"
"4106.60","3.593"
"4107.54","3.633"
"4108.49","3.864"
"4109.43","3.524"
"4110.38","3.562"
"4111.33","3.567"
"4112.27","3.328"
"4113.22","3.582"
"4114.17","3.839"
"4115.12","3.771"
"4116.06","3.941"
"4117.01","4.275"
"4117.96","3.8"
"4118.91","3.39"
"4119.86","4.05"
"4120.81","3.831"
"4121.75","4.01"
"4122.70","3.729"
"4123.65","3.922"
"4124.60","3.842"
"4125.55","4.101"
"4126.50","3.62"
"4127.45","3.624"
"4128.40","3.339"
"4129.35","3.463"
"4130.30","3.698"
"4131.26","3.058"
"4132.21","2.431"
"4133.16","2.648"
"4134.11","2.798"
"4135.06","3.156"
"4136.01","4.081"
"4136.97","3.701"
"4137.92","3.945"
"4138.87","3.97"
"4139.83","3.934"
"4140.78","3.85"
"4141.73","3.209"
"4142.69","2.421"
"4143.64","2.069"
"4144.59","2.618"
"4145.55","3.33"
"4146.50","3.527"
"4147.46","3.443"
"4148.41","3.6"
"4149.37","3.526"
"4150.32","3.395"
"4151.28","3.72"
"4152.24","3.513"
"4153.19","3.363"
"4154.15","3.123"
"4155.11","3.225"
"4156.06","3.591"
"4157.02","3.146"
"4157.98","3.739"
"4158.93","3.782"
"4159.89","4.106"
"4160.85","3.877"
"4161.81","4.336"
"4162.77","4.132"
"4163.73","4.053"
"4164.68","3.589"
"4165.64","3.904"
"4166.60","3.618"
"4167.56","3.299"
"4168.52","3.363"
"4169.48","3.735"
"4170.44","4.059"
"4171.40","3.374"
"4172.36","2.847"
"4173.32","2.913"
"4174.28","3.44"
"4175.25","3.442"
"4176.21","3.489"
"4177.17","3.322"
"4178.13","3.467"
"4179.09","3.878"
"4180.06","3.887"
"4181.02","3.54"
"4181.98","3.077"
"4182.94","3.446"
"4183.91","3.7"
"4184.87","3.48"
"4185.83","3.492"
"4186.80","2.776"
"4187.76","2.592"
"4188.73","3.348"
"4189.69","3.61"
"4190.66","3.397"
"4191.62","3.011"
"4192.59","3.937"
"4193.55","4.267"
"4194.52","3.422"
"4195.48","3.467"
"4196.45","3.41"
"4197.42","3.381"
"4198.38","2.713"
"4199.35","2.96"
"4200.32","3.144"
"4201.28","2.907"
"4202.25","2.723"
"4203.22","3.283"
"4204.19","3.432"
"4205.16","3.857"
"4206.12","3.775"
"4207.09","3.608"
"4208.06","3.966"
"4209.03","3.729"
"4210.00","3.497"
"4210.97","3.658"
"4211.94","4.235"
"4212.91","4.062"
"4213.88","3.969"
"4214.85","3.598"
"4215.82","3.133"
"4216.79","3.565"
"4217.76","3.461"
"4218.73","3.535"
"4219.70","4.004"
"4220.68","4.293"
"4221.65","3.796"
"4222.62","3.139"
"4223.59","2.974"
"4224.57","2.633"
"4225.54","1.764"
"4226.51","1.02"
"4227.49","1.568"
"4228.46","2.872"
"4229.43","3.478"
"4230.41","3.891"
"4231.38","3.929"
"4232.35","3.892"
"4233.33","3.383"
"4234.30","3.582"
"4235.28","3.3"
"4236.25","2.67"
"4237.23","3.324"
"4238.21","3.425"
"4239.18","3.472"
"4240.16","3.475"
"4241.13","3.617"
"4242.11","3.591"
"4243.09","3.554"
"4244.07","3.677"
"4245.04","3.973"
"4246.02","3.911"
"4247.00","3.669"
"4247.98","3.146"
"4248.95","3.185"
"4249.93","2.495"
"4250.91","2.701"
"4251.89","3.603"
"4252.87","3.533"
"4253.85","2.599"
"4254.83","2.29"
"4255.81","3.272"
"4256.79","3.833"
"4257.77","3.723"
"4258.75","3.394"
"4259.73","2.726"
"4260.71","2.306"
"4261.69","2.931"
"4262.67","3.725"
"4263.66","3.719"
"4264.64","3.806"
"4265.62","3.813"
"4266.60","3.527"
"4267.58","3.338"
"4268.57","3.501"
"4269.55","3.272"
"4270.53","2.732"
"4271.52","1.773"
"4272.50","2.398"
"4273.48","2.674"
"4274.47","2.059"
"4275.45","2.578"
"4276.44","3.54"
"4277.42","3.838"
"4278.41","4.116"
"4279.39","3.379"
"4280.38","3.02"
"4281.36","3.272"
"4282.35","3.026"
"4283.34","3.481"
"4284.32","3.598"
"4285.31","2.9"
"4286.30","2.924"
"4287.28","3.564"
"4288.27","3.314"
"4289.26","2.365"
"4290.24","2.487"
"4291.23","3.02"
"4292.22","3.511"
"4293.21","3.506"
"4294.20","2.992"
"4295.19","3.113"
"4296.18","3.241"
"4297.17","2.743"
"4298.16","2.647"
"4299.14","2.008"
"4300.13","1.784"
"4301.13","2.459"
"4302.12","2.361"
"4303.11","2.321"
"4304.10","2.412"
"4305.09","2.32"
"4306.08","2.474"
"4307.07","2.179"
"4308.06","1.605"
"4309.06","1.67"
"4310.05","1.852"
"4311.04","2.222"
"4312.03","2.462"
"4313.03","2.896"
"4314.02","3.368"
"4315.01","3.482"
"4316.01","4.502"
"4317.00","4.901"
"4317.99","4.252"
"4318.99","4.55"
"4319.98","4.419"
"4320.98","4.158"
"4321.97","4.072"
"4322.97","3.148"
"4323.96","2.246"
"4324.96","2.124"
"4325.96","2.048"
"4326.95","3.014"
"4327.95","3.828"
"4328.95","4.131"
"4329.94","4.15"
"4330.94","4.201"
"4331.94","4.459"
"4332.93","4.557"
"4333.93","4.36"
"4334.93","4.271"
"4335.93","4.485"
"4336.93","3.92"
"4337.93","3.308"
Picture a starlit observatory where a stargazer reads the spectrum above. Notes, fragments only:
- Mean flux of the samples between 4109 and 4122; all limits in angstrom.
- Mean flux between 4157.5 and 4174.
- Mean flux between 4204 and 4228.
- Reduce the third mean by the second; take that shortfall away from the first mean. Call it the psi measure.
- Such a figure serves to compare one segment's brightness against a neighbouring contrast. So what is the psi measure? 4.1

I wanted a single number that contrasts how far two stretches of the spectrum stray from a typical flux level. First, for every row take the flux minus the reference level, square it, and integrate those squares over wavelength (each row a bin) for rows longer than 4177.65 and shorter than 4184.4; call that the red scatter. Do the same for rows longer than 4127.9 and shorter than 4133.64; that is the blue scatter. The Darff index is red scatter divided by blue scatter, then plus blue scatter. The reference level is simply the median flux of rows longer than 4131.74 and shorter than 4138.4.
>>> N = 2.6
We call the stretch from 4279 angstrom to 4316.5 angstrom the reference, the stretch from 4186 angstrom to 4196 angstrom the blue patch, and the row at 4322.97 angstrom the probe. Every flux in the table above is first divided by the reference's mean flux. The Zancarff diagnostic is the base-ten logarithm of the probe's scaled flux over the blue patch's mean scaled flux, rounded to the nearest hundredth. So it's -0.03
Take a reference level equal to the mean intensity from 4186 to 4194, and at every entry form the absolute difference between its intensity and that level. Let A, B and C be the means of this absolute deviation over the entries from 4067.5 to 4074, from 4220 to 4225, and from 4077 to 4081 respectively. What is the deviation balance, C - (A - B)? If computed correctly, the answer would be 0.5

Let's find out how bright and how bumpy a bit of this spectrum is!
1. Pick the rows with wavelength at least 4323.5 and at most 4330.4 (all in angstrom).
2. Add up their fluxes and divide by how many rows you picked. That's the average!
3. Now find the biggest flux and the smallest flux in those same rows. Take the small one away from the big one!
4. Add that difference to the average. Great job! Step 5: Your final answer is 5.2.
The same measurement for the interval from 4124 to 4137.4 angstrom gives 5.1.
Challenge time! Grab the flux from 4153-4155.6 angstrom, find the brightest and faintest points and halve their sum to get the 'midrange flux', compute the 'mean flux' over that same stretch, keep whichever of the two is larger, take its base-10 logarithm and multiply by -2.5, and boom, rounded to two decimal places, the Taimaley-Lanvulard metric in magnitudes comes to -1.28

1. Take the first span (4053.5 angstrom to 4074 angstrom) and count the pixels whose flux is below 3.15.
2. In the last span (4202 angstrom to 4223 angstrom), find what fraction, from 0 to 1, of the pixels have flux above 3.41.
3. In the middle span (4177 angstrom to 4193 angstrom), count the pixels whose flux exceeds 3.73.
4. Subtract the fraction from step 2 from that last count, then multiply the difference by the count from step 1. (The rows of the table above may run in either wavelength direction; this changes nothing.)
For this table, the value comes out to 24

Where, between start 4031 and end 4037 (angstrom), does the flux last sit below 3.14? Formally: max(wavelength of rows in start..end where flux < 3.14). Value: 4035.36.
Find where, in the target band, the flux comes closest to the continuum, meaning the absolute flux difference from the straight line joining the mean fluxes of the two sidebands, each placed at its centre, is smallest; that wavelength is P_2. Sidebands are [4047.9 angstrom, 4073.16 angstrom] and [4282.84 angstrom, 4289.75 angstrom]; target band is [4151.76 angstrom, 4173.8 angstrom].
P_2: 4157.02 angstrom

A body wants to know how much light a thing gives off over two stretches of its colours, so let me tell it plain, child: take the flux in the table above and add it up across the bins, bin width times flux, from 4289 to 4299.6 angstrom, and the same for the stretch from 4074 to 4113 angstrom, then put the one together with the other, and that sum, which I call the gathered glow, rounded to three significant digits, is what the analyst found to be 168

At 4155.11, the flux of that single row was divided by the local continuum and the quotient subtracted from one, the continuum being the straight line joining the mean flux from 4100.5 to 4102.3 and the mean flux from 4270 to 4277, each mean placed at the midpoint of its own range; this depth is -0.21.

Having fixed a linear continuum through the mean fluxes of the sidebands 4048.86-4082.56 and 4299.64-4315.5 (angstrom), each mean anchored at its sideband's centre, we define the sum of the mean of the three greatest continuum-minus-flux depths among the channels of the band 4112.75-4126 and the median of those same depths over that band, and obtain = -1.3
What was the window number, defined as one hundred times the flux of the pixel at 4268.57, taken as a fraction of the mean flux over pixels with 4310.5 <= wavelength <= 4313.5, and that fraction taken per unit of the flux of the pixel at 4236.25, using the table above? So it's 52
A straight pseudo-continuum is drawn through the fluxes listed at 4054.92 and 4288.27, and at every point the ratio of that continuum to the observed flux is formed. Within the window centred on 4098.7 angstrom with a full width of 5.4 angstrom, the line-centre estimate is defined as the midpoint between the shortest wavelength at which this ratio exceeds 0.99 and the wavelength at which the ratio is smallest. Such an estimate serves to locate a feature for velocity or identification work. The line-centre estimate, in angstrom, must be 4097.6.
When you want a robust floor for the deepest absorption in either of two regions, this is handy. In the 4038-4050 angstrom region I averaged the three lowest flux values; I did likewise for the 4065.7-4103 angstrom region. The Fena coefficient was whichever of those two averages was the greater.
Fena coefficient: 2.34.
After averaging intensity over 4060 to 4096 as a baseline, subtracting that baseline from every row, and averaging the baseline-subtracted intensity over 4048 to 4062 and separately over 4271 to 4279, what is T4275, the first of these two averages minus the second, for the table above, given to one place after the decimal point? 0.6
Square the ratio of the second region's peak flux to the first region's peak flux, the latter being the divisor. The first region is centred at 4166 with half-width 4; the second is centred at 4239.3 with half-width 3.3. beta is 0.77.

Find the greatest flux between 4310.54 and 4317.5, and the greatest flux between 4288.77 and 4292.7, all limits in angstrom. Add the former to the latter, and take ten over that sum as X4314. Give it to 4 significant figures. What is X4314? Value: 1.189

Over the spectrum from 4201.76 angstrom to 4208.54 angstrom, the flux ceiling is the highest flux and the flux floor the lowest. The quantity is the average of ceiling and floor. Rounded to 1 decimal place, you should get 3.3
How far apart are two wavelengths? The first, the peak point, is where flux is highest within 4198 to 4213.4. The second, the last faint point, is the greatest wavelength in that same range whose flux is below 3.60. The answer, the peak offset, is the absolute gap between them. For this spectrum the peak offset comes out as 1.9 angstrom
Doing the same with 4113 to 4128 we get 1.9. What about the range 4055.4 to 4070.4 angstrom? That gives 9.4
